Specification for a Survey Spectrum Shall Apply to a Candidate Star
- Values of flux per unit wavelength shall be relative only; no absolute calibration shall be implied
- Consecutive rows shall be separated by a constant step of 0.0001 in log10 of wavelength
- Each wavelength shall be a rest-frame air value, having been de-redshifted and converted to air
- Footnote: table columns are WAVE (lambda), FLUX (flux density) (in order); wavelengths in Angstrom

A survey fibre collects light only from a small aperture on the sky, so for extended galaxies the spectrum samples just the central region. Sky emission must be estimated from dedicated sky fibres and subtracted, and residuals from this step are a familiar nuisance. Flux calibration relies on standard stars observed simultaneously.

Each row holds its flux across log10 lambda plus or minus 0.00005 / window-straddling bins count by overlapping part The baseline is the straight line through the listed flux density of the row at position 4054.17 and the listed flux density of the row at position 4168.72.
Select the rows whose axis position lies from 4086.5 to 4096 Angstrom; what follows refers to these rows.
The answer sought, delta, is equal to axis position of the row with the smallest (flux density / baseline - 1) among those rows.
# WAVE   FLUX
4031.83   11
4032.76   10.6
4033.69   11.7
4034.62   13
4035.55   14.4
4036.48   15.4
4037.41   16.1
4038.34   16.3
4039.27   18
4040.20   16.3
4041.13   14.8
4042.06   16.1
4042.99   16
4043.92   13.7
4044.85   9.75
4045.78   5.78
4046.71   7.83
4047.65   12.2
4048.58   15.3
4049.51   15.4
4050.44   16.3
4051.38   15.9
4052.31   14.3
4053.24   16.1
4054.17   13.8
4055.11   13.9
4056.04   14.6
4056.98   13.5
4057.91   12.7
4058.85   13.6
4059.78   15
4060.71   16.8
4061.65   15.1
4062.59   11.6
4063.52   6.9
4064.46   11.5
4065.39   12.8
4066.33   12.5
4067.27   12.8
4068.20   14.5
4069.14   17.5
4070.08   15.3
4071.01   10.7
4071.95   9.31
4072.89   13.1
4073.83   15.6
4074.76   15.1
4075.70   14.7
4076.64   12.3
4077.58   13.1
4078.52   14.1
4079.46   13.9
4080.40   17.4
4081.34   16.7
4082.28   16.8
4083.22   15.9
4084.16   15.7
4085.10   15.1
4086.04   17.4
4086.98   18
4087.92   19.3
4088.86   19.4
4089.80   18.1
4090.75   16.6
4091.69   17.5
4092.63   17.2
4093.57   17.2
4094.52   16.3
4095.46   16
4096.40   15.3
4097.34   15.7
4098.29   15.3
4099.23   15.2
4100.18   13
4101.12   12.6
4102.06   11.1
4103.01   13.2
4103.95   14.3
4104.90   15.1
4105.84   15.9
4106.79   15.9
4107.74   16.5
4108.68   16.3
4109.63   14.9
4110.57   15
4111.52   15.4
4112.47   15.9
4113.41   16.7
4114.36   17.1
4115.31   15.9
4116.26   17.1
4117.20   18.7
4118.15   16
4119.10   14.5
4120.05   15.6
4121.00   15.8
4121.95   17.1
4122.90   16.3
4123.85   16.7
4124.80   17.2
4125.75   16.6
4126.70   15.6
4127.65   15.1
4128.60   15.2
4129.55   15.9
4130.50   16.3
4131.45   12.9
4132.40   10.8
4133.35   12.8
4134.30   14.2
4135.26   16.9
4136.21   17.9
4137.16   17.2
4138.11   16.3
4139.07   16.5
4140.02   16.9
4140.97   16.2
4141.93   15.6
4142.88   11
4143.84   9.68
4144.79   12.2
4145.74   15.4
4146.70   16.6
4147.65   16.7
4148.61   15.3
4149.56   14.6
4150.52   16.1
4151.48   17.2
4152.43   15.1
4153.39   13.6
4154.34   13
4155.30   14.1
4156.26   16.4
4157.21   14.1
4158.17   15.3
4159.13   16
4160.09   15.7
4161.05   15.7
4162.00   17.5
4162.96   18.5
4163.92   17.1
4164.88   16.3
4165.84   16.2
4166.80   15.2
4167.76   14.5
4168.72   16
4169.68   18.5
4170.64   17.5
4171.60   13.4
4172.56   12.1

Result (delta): 4095.46 Angstrom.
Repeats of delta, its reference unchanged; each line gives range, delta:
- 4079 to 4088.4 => 4079.46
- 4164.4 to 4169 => 4167.76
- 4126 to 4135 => 4132.40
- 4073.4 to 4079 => 4076.64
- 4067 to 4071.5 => 4071.01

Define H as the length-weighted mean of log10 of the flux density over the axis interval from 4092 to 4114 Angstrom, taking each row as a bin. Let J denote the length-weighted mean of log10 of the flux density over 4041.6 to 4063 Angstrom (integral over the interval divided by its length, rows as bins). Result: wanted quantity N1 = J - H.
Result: -0.055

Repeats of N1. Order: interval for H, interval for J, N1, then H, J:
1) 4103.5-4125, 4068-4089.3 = -0.027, 1.20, 1.18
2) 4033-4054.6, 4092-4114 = 0.045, 1.14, 1.18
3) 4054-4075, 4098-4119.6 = 0.063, 1.12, 1.18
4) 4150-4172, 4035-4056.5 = -0.054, 1.20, 1.14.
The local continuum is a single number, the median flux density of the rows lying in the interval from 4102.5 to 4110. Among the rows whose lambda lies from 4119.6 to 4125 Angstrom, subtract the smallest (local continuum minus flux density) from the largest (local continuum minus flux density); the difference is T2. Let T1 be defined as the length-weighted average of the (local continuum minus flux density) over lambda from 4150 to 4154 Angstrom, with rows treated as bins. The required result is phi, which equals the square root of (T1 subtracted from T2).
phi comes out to 1.2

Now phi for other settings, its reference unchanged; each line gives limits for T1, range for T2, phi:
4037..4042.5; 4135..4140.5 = 1.5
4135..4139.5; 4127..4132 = 2.2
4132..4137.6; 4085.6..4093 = 1.5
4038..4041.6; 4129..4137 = 2.8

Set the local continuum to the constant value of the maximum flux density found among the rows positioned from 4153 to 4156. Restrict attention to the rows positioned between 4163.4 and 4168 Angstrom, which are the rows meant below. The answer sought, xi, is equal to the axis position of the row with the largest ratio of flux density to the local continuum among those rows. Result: 4163.92 Angstrom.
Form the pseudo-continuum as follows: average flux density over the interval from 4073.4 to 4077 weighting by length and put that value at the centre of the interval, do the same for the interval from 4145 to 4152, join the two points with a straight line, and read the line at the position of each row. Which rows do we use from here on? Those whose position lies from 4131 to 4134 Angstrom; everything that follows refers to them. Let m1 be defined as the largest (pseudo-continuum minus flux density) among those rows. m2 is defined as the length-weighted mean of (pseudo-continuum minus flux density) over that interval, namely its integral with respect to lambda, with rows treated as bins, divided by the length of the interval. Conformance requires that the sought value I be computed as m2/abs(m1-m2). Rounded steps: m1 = 4.7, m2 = 3.3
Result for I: 2.2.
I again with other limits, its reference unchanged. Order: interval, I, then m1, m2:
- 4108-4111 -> -0.6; 0.2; -0.4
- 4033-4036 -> 0.8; 2.0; 0.9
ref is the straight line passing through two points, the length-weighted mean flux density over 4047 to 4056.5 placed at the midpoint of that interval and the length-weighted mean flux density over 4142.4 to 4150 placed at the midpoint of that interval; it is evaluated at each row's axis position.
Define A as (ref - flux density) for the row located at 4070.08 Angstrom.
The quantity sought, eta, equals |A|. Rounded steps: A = -0.8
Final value 0.8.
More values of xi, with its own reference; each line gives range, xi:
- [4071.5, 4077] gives 4073.83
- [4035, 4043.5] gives 4039.27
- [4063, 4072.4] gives 4069.14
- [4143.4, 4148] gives 4147.65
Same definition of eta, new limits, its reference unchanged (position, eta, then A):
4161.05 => 1.9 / -1.9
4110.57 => 0.8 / -0.8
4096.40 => 1.0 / -1.0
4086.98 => 3.6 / -3.6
